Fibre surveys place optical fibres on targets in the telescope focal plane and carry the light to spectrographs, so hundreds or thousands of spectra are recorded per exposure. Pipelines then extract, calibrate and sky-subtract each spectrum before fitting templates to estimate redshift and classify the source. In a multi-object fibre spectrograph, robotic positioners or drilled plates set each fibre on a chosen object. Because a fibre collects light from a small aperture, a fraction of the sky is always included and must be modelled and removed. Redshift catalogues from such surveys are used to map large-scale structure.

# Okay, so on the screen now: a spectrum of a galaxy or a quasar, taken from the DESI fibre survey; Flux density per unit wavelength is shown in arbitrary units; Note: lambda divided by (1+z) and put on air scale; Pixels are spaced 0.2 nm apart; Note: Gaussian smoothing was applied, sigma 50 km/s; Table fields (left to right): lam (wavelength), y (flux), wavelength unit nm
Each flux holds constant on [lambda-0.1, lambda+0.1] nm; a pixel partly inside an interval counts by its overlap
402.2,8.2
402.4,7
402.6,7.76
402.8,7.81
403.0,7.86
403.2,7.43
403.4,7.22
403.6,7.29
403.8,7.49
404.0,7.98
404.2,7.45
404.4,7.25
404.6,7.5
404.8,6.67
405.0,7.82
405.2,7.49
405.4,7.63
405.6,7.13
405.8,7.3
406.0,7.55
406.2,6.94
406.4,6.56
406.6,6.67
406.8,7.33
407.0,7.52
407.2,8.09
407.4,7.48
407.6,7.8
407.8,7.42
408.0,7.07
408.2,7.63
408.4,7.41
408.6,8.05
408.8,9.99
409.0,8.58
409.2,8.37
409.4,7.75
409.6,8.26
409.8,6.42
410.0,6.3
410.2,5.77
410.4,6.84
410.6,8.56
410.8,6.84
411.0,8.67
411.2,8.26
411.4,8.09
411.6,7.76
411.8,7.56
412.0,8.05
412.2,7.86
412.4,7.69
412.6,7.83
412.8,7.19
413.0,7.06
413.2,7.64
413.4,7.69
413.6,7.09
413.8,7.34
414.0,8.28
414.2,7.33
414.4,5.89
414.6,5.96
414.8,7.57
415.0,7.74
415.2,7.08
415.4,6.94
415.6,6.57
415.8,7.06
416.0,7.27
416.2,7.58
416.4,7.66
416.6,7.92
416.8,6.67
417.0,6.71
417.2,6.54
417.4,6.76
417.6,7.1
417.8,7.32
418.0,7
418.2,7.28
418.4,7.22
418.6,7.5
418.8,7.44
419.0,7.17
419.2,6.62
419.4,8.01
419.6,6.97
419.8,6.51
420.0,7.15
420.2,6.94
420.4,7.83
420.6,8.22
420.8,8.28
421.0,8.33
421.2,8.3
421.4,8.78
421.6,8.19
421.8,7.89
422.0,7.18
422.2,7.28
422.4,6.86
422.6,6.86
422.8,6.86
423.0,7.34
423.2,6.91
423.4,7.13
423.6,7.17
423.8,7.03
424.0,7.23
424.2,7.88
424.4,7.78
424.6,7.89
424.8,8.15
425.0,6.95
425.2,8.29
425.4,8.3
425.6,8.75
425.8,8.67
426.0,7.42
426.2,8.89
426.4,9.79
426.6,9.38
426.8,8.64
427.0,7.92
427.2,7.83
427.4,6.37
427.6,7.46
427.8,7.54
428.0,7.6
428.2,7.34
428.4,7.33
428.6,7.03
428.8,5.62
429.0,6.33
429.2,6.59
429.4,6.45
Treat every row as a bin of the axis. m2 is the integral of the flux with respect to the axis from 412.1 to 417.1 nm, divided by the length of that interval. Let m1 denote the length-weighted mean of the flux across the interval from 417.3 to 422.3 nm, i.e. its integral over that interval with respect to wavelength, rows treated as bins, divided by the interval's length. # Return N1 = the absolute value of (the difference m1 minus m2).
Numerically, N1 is 0.23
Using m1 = 7.49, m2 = 7.26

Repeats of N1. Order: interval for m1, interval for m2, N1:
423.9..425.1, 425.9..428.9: 0.10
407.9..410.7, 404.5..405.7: 0.27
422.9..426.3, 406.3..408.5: 0.39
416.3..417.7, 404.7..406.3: 0.26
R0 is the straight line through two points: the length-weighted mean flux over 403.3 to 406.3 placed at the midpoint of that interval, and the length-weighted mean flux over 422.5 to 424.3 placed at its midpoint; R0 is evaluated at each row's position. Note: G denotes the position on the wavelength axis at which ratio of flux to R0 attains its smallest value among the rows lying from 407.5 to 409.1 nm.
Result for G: 408.0 nm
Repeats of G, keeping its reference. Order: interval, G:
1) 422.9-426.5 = 423.2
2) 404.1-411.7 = 410.2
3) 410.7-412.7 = 410.8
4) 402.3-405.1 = 404.8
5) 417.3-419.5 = 419.2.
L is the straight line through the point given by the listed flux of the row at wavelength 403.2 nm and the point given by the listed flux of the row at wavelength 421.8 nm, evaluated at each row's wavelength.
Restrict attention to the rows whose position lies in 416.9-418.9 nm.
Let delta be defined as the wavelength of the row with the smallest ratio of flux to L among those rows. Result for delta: 417.2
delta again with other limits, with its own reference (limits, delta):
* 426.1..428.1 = 427.4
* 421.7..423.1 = 422.8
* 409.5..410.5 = 410.2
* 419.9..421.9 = 420.2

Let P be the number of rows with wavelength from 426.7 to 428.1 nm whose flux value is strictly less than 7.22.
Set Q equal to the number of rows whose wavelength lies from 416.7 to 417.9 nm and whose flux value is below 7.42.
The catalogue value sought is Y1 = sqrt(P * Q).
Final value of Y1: 2.4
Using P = 1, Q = 6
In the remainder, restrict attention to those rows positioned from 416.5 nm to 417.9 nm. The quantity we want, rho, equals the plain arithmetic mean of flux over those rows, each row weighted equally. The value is 7.00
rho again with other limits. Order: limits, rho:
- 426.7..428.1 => 7.62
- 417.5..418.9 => 7.27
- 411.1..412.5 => 7.90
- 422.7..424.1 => 7.10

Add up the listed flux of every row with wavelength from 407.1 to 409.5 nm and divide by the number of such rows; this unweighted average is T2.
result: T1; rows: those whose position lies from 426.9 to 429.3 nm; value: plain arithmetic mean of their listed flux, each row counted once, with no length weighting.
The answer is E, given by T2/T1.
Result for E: 1.13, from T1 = 7.1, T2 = 8.0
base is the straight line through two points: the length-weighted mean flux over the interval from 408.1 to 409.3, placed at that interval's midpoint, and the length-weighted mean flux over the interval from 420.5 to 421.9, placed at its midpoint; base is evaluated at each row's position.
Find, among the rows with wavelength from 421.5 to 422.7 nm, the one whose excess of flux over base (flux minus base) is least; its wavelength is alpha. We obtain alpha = 422.4 nm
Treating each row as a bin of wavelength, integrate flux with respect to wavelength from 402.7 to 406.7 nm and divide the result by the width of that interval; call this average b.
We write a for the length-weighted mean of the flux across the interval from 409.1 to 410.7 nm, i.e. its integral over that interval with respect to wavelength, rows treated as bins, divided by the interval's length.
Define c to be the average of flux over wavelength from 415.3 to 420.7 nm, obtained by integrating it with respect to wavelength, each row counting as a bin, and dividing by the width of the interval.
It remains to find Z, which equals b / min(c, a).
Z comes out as 1.02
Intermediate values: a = 7.3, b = 7.35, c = 7.18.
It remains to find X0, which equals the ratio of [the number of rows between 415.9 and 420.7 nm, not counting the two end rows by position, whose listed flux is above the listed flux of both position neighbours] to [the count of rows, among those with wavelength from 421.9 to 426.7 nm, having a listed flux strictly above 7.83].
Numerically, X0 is 0.70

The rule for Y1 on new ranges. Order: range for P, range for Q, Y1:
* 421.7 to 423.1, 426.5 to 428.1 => 2.0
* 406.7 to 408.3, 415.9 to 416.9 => 1.4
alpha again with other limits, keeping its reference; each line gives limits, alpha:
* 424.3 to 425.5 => 425.0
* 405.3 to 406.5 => 406.4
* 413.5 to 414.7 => 414.4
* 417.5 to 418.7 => 418.0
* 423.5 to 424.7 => 423.8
